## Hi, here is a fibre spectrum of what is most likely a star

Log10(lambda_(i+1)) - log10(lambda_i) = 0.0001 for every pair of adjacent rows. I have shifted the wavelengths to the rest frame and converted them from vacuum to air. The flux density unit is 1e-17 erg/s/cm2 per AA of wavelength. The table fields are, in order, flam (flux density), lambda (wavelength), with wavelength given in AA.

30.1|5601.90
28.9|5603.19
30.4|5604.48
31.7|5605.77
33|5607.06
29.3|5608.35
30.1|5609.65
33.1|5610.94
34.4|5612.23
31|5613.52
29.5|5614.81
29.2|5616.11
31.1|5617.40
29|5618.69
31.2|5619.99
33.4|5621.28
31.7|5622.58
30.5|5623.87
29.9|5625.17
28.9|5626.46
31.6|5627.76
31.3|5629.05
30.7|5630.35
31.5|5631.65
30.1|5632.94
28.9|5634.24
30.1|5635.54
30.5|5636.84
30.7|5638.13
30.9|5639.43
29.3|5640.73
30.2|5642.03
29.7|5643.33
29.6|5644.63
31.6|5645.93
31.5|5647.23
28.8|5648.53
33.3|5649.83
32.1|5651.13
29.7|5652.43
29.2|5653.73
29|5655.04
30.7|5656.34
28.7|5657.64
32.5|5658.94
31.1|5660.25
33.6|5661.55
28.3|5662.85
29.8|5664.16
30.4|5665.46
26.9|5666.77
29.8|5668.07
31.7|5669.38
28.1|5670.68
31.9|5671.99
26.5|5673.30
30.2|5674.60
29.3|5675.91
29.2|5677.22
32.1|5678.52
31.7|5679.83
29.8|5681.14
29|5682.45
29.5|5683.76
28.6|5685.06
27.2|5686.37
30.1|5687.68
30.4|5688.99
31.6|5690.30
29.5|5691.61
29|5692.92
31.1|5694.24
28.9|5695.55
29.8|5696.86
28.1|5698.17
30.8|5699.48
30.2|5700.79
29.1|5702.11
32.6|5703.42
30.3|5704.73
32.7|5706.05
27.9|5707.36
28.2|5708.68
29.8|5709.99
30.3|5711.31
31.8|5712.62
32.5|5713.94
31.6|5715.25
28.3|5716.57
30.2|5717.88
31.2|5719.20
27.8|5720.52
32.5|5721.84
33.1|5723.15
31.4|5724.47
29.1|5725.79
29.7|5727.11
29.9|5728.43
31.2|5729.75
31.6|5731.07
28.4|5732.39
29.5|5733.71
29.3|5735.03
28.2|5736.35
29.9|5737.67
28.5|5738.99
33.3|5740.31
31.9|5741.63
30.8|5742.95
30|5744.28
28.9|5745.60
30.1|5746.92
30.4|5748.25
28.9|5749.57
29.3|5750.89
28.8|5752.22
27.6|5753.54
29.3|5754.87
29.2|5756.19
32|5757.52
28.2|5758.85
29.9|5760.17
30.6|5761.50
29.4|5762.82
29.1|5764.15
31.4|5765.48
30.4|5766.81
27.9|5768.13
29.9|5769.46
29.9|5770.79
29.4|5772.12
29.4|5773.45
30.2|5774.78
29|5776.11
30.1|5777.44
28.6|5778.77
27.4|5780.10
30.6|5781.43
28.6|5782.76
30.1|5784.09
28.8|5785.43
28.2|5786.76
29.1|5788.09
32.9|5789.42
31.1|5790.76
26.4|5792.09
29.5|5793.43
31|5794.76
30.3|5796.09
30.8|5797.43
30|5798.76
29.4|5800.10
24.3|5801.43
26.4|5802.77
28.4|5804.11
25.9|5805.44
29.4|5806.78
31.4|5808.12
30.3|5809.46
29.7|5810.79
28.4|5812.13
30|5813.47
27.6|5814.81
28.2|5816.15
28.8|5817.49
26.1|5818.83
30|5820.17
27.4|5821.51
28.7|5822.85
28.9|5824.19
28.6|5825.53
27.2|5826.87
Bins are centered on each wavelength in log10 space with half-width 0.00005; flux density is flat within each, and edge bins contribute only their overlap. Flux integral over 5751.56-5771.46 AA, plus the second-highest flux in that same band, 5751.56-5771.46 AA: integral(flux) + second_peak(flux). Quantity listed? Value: 620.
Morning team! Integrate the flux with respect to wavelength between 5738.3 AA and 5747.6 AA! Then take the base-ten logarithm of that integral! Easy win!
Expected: 2.45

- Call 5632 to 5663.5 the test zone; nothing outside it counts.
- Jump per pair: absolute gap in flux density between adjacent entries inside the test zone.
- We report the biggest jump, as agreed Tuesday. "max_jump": 5.3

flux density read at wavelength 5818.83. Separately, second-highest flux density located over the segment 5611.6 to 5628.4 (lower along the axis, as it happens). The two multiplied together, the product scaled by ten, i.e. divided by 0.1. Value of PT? 8717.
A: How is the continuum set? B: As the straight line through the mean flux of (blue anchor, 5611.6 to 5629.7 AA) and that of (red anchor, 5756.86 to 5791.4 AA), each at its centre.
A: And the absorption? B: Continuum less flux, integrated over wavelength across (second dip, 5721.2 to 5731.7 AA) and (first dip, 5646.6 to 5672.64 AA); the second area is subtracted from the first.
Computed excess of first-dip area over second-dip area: 17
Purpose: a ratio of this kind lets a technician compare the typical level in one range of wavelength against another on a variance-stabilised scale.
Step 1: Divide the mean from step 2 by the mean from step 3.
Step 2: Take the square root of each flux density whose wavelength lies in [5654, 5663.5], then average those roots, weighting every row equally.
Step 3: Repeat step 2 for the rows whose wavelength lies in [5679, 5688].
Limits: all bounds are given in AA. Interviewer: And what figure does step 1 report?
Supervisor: 1.02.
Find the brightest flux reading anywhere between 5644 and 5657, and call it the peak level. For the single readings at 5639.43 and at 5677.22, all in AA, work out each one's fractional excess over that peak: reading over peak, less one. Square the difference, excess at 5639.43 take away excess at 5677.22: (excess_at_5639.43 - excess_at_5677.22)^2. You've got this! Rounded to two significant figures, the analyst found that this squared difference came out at 0.0026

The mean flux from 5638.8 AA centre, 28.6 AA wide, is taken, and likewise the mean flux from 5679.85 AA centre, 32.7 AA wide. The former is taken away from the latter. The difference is -0.8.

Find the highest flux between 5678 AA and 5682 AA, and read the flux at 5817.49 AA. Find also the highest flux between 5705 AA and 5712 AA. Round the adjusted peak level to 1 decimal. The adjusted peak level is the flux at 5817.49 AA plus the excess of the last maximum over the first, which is 29.4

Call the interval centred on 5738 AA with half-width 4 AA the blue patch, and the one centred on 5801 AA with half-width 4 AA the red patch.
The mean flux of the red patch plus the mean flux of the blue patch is 58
